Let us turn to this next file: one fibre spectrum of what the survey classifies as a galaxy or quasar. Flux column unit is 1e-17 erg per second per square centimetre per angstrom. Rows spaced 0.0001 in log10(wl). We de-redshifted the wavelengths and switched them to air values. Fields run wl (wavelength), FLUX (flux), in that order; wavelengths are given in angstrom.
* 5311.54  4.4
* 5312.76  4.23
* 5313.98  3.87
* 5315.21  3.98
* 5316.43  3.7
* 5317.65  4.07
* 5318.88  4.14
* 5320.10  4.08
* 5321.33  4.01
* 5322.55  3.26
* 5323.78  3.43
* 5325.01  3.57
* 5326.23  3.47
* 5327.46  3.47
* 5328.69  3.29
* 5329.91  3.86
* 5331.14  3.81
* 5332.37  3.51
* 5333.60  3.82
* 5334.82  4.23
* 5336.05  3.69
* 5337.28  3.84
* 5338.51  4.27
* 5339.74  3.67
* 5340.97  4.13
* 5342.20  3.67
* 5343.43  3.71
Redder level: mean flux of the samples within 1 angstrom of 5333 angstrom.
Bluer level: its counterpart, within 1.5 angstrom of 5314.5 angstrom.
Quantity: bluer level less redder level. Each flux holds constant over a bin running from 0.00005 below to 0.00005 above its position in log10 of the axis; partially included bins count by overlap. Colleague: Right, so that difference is 0.3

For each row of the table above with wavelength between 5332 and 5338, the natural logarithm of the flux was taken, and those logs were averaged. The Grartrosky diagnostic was 1.34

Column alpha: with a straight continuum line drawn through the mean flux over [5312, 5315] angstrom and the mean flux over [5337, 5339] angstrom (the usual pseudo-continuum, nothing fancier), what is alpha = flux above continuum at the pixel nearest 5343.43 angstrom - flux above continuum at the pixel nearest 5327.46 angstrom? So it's 0.2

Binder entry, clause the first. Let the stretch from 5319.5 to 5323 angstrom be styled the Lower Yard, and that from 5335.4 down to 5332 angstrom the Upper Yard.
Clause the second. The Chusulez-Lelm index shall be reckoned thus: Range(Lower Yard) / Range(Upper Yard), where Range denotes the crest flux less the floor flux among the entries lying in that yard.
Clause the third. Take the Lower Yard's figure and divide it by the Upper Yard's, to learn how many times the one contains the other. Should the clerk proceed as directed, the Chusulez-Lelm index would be 1.1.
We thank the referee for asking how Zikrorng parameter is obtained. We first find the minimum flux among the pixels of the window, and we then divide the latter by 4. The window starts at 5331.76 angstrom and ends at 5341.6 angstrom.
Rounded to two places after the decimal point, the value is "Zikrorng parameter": 0.88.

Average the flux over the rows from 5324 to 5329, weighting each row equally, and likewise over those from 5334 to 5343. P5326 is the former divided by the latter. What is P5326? 0.88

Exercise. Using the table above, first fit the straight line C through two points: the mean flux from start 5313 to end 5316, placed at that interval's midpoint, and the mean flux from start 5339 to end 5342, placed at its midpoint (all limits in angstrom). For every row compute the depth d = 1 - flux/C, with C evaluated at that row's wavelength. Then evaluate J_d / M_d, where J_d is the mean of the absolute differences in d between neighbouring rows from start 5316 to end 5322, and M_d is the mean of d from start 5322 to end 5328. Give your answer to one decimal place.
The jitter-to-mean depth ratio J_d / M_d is 0.3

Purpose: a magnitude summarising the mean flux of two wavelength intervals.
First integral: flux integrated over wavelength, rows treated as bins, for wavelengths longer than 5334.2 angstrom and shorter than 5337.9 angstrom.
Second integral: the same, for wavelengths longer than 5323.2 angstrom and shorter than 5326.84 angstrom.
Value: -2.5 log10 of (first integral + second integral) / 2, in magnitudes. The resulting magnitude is -2.84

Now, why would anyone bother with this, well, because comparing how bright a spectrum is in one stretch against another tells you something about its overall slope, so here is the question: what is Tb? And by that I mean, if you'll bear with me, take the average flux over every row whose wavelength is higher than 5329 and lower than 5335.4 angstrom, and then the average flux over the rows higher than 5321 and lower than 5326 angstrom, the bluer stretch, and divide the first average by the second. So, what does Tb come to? 1.08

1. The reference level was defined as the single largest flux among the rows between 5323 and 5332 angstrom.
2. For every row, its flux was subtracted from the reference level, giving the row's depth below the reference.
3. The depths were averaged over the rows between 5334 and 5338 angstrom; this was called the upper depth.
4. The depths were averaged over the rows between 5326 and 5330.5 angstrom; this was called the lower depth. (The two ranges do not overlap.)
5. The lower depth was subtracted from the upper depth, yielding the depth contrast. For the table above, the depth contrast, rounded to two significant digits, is -0.40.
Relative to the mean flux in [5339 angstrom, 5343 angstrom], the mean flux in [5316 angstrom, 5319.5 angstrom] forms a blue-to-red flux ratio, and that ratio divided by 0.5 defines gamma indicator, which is 2.08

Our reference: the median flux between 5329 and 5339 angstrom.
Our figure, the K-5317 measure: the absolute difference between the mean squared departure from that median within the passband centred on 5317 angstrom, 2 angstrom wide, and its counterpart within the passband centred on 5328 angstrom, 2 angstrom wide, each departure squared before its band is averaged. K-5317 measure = 0.17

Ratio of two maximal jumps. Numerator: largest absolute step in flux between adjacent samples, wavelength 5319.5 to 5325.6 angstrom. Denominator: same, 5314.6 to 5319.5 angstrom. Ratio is 2.0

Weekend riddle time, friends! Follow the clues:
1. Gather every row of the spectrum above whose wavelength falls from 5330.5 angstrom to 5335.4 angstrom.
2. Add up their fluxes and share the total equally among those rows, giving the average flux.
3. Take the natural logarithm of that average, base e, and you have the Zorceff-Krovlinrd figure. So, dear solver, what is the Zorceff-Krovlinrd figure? 1.35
